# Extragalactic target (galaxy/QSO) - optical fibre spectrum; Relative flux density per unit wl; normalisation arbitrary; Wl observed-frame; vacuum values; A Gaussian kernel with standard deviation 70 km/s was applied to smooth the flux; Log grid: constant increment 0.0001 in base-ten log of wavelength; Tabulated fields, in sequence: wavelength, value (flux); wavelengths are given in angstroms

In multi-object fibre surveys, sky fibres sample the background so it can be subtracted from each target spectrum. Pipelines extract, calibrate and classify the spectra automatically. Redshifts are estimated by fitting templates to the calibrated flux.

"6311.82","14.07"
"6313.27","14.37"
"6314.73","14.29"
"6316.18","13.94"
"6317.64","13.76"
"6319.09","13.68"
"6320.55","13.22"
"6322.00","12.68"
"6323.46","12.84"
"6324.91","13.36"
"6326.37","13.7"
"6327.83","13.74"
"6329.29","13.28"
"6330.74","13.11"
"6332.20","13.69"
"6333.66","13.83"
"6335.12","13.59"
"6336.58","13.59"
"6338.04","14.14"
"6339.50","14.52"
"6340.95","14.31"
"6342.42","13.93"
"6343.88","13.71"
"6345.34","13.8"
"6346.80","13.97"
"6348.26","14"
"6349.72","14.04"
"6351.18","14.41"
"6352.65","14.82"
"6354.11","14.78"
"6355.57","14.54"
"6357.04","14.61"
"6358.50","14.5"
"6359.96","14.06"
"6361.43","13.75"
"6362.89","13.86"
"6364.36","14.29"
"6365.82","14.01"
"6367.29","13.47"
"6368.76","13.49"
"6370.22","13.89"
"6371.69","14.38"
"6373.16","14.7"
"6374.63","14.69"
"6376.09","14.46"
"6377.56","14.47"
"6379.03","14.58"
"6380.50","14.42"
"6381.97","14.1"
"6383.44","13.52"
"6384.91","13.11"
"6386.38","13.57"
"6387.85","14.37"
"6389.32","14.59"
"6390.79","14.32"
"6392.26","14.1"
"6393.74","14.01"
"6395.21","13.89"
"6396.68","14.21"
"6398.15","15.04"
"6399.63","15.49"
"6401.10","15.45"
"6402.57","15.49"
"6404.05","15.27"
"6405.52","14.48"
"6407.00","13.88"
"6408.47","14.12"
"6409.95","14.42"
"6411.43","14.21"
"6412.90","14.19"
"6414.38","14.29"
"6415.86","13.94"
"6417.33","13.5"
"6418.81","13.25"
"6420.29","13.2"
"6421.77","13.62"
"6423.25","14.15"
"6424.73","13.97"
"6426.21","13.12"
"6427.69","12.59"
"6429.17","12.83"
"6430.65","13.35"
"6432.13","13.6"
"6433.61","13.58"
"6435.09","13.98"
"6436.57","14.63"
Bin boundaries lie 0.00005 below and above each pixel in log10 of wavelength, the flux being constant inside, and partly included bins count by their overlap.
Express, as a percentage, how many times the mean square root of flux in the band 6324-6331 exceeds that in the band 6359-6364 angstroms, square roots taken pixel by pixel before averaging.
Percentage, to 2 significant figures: 98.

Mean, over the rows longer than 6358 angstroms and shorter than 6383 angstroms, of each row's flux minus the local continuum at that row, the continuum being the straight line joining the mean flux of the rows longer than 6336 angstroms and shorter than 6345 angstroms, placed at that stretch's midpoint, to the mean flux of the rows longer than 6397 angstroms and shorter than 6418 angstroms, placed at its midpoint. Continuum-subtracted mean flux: -0.1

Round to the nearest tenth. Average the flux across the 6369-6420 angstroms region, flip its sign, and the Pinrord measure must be -14.3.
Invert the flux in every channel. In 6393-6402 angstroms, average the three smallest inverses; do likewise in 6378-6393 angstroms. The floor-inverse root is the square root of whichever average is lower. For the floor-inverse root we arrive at 0.255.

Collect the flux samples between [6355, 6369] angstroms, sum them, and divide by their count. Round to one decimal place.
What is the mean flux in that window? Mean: 14.1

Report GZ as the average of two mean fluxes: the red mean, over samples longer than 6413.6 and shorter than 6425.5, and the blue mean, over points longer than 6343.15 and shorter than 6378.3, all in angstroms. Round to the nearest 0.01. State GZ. 13.97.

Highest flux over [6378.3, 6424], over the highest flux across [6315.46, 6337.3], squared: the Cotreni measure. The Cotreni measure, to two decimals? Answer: 1.23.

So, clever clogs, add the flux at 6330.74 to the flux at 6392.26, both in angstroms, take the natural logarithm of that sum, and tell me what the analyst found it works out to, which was 3.30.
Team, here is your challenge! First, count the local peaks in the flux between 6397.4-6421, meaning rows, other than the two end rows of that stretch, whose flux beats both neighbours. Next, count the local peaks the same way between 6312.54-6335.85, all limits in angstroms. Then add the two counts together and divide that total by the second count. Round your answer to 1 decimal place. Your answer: 3.0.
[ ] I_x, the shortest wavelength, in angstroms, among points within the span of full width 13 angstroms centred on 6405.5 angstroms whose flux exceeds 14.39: 6399.63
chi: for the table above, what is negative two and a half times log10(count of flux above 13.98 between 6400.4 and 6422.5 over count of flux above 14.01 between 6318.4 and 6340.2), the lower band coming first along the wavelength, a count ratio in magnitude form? -1.6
